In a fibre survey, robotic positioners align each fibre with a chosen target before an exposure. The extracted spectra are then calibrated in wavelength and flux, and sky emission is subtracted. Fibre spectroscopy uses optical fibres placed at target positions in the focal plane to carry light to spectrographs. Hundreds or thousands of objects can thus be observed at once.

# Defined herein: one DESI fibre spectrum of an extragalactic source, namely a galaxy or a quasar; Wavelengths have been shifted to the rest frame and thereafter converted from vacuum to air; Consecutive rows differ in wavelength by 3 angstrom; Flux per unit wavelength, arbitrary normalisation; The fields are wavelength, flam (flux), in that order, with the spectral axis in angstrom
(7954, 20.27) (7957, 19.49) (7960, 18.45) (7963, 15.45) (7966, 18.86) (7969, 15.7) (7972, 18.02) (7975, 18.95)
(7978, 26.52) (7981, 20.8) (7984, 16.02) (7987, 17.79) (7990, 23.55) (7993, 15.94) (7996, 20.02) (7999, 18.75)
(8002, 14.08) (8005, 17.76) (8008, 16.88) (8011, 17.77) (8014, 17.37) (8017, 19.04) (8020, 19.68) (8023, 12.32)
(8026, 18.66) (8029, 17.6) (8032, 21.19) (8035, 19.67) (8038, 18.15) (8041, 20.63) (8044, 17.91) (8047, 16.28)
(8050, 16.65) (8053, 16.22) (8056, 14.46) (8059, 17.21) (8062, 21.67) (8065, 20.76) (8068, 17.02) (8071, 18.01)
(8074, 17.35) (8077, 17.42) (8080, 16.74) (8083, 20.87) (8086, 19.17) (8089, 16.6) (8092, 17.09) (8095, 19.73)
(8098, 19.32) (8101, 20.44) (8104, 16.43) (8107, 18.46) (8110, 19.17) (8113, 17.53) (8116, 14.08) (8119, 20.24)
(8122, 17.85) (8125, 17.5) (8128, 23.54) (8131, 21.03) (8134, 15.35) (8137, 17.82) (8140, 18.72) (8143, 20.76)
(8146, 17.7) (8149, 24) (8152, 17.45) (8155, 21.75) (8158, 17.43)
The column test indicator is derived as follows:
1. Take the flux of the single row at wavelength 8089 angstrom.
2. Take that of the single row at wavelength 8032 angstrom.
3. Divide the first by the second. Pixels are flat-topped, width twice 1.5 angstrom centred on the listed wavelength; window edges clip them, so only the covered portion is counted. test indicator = 0.78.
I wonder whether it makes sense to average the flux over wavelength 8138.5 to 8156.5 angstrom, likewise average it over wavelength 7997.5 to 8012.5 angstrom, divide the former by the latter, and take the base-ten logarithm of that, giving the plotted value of 0.071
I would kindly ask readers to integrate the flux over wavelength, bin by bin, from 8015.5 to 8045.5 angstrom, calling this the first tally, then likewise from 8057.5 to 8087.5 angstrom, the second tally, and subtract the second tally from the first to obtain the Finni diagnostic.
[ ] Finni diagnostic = -4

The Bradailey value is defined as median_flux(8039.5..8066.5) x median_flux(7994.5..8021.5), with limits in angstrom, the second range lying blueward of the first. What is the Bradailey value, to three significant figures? 306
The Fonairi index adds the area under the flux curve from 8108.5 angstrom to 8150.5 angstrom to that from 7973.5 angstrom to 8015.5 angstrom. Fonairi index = 1582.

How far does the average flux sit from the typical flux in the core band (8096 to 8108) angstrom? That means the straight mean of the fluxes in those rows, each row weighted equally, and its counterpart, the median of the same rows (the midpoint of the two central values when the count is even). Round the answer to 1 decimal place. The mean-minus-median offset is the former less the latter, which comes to -0.2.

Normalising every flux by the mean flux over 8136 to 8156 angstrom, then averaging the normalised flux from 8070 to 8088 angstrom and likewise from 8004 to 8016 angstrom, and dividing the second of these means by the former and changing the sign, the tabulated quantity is -0.96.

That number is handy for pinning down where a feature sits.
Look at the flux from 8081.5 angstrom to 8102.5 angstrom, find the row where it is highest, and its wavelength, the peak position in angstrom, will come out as 8083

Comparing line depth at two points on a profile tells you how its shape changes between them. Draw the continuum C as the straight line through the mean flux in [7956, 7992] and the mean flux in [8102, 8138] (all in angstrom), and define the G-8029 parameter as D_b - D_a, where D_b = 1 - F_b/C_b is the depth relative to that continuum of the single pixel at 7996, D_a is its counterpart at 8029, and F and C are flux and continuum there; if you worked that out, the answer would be -0.12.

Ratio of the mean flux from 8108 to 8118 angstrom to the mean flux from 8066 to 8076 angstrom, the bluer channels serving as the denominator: 0.97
